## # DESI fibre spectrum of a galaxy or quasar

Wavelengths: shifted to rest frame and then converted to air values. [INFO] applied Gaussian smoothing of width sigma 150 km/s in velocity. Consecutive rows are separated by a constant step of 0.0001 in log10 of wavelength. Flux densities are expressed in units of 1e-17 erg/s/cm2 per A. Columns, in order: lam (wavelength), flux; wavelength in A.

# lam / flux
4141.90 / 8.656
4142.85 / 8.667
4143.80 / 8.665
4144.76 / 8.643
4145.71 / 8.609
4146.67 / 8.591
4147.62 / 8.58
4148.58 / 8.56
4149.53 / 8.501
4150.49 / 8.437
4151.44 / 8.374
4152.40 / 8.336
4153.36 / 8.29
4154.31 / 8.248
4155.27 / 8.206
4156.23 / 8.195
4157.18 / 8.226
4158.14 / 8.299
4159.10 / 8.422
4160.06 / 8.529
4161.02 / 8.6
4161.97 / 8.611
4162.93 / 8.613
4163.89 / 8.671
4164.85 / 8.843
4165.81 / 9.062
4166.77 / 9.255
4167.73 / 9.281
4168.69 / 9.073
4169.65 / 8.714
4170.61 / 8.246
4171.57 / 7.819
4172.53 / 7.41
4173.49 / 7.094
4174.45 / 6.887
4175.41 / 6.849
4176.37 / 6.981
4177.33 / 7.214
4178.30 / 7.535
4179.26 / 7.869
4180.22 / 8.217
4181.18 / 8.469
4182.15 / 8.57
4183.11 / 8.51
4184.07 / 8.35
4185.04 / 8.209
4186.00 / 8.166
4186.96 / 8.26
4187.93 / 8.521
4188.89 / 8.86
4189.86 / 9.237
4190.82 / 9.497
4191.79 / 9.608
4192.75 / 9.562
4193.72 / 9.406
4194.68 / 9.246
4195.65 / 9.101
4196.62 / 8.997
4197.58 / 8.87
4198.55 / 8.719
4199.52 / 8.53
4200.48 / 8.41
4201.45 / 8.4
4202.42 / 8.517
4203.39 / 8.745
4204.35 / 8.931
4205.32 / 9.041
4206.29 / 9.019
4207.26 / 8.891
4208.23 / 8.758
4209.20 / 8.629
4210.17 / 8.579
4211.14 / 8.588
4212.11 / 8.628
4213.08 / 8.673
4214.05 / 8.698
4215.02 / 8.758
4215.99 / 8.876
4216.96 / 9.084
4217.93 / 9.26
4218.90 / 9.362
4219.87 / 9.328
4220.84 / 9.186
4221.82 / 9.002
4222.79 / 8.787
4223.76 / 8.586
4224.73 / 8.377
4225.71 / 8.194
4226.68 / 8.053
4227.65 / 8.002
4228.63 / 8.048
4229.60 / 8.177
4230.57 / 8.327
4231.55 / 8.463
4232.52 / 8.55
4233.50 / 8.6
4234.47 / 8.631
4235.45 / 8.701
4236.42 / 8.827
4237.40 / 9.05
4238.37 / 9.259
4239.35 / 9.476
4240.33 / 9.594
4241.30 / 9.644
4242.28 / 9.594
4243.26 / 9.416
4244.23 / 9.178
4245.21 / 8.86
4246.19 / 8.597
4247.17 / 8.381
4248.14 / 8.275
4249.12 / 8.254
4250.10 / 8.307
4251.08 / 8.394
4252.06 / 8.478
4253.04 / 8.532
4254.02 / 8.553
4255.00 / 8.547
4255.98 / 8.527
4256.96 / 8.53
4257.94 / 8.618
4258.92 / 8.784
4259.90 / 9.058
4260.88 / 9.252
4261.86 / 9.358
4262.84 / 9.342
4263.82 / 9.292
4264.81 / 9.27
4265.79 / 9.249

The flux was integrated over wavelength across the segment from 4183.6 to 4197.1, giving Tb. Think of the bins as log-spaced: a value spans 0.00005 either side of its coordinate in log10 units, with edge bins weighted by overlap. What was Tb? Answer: 121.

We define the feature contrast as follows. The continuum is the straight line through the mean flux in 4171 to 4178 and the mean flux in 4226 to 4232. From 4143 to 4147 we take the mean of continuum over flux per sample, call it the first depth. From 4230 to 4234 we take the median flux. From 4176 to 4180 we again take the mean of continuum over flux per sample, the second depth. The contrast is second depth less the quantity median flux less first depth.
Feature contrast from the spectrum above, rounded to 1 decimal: -6.8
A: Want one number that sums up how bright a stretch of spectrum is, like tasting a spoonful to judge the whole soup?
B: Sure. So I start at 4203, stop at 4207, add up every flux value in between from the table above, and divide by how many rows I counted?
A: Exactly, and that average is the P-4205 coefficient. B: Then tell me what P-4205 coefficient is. 8.9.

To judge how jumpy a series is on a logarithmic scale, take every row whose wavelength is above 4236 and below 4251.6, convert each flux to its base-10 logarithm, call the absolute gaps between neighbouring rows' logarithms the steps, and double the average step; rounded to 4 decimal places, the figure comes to 0.0151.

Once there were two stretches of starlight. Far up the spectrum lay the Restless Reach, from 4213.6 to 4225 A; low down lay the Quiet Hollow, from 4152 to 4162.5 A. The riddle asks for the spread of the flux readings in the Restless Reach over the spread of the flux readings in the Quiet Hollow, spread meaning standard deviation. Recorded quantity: 2.0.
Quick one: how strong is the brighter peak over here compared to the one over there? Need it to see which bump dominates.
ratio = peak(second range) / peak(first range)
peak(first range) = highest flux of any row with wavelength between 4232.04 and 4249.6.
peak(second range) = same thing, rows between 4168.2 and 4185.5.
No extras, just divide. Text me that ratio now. 0.94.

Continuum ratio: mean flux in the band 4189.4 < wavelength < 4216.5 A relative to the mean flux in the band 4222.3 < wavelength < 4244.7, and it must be 1.01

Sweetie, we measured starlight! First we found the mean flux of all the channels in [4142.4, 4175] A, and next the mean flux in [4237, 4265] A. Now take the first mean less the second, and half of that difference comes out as -0.24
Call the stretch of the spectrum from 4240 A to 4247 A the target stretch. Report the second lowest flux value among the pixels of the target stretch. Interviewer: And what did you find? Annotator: 8.86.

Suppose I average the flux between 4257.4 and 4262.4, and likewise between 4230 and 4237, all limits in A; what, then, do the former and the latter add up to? 17.6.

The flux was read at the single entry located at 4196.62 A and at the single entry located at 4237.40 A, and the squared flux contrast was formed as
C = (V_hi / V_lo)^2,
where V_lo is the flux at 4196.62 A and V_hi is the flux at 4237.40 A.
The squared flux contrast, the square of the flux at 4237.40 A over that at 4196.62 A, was 1.01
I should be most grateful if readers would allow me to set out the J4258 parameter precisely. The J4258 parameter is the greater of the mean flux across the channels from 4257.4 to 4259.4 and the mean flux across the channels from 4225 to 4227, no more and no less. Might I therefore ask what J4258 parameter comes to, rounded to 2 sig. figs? 8.7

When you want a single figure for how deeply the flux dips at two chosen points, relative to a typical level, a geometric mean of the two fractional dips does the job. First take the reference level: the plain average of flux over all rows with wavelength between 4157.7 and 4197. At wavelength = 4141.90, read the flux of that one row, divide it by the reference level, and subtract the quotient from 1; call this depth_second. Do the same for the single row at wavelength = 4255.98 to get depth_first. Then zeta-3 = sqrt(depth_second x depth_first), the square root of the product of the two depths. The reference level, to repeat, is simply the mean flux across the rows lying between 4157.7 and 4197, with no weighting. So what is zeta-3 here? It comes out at 0.014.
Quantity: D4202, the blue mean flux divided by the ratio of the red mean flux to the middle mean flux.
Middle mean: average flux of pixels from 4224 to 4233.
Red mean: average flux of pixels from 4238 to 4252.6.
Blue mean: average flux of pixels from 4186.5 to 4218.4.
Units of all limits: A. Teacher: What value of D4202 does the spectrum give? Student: 8.2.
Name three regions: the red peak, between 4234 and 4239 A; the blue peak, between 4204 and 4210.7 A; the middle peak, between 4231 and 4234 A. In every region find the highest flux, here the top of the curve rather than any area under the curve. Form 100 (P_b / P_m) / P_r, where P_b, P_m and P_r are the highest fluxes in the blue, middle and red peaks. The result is 11.4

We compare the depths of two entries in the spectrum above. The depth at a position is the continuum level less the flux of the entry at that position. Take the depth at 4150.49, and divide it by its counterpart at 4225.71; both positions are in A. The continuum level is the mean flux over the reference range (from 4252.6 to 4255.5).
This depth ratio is 0.3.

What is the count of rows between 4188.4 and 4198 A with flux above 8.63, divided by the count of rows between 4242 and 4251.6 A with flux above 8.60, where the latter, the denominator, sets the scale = 2.5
